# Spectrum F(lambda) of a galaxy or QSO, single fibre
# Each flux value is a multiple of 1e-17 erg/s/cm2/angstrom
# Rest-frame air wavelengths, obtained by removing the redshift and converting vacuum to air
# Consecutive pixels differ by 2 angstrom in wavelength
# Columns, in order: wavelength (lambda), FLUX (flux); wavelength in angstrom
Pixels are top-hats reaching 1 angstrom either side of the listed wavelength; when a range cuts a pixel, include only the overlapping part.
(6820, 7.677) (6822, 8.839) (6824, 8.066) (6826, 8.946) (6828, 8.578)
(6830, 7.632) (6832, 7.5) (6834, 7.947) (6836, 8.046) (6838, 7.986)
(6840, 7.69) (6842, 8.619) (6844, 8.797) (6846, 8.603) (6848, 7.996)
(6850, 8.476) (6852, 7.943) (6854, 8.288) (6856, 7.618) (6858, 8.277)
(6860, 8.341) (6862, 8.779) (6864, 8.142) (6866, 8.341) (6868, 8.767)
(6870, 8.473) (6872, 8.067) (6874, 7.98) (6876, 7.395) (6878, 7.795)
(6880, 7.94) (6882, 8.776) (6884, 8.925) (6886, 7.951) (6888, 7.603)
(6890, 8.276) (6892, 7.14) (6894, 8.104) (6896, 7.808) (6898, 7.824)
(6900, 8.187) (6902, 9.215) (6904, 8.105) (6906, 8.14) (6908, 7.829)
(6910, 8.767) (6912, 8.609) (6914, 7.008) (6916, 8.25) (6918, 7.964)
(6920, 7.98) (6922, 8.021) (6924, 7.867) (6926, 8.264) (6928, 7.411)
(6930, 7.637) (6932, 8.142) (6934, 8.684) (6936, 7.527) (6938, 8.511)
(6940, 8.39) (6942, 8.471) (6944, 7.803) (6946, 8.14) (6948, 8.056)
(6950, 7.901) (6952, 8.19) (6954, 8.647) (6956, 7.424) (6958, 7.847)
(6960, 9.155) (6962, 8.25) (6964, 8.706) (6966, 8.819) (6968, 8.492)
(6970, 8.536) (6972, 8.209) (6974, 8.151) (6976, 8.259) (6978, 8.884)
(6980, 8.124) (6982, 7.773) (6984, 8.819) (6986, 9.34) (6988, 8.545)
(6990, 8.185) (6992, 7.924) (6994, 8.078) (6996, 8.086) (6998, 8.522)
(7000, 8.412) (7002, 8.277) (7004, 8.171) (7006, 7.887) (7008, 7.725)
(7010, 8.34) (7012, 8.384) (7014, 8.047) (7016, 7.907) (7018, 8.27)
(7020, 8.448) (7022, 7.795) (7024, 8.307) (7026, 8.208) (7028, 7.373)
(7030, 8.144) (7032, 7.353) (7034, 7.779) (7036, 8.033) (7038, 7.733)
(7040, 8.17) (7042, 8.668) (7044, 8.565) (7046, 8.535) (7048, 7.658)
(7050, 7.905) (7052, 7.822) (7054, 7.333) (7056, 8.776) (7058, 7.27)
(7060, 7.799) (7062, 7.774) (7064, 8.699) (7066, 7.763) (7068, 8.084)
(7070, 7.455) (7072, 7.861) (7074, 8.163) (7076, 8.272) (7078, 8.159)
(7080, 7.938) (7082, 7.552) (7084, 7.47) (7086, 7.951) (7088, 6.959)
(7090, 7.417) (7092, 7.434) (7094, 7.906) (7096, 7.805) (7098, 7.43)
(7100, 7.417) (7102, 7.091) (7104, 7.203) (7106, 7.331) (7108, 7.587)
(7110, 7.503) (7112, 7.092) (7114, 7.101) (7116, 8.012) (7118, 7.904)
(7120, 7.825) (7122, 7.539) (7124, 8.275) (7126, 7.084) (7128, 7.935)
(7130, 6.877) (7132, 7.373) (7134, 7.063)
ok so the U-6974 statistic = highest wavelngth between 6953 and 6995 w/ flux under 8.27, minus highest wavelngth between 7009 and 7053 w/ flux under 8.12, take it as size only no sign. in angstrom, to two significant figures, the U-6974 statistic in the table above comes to 58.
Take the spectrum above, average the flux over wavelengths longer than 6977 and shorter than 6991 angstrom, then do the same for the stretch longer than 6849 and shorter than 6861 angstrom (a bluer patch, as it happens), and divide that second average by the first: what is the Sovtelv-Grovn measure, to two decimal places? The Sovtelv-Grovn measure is 0.96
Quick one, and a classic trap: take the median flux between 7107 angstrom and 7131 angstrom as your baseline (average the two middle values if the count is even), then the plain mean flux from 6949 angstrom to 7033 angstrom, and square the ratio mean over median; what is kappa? 1.19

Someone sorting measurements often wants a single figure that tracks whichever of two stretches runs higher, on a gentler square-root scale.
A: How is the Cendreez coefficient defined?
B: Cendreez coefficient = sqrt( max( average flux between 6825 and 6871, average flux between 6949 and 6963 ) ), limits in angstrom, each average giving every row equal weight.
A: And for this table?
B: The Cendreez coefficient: 2.873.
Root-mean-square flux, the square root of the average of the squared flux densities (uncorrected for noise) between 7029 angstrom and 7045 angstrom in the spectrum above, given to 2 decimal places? 8.07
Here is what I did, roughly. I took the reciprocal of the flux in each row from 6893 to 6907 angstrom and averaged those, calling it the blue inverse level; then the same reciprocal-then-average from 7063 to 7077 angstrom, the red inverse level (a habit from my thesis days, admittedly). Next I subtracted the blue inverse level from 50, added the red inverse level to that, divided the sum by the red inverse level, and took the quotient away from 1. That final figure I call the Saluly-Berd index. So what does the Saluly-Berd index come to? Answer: -400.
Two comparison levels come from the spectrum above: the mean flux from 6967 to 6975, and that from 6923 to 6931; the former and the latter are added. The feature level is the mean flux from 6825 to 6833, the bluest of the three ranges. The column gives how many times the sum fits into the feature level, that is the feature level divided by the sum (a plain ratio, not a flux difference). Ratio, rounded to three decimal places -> 0.506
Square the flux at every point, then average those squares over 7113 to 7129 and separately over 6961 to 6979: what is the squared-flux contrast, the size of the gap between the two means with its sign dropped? 12.4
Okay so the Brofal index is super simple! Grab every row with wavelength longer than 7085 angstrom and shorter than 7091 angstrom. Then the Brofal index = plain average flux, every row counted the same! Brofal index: 7.4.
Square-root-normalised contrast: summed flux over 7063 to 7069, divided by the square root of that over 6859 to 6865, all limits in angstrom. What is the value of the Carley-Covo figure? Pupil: 4.88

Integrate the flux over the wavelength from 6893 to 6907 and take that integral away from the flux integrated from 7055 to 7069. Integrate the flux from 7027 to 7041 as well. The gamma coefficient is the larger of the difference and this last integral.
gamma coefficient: 109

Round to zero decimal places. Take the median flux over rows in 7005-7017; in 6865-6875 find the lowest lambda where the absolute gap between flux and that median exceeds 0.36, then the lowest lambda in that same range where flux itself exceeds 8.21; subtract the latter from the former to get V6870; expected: 0 angstrom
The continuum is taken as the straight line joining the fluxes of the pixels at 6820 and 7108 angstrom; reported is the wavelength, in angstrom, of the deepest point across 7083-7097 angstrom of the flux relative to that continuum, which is 7088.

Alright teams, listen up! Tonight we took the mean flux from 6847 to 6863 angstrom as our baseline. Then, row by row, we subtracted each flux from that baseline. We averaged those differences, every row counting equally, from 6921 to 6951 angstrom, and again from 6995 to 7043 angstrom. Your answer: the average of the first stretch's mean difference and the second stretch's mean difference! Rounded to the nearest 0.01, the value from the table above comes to 0.14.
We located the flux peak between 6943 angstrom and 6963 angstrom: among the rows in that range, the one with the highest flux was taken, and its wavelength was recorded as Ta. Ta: 6960 angstrom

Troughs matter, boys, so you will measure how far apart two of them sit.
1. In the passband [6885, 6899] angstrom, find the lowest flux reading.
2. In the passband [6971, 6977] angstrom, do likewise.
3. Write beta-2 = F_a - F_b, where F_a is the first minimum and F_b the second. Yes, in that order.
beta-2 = -1.0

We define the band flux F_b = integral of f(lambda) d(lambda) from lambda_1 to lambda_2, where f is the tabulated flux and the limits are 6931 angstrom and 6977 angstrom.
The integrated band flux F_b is 381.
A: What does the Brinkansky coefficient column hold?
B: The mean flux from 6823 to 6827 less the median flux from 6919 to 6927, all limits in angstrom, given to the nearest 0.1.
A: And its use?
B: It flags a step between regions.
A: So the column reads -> 0.5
